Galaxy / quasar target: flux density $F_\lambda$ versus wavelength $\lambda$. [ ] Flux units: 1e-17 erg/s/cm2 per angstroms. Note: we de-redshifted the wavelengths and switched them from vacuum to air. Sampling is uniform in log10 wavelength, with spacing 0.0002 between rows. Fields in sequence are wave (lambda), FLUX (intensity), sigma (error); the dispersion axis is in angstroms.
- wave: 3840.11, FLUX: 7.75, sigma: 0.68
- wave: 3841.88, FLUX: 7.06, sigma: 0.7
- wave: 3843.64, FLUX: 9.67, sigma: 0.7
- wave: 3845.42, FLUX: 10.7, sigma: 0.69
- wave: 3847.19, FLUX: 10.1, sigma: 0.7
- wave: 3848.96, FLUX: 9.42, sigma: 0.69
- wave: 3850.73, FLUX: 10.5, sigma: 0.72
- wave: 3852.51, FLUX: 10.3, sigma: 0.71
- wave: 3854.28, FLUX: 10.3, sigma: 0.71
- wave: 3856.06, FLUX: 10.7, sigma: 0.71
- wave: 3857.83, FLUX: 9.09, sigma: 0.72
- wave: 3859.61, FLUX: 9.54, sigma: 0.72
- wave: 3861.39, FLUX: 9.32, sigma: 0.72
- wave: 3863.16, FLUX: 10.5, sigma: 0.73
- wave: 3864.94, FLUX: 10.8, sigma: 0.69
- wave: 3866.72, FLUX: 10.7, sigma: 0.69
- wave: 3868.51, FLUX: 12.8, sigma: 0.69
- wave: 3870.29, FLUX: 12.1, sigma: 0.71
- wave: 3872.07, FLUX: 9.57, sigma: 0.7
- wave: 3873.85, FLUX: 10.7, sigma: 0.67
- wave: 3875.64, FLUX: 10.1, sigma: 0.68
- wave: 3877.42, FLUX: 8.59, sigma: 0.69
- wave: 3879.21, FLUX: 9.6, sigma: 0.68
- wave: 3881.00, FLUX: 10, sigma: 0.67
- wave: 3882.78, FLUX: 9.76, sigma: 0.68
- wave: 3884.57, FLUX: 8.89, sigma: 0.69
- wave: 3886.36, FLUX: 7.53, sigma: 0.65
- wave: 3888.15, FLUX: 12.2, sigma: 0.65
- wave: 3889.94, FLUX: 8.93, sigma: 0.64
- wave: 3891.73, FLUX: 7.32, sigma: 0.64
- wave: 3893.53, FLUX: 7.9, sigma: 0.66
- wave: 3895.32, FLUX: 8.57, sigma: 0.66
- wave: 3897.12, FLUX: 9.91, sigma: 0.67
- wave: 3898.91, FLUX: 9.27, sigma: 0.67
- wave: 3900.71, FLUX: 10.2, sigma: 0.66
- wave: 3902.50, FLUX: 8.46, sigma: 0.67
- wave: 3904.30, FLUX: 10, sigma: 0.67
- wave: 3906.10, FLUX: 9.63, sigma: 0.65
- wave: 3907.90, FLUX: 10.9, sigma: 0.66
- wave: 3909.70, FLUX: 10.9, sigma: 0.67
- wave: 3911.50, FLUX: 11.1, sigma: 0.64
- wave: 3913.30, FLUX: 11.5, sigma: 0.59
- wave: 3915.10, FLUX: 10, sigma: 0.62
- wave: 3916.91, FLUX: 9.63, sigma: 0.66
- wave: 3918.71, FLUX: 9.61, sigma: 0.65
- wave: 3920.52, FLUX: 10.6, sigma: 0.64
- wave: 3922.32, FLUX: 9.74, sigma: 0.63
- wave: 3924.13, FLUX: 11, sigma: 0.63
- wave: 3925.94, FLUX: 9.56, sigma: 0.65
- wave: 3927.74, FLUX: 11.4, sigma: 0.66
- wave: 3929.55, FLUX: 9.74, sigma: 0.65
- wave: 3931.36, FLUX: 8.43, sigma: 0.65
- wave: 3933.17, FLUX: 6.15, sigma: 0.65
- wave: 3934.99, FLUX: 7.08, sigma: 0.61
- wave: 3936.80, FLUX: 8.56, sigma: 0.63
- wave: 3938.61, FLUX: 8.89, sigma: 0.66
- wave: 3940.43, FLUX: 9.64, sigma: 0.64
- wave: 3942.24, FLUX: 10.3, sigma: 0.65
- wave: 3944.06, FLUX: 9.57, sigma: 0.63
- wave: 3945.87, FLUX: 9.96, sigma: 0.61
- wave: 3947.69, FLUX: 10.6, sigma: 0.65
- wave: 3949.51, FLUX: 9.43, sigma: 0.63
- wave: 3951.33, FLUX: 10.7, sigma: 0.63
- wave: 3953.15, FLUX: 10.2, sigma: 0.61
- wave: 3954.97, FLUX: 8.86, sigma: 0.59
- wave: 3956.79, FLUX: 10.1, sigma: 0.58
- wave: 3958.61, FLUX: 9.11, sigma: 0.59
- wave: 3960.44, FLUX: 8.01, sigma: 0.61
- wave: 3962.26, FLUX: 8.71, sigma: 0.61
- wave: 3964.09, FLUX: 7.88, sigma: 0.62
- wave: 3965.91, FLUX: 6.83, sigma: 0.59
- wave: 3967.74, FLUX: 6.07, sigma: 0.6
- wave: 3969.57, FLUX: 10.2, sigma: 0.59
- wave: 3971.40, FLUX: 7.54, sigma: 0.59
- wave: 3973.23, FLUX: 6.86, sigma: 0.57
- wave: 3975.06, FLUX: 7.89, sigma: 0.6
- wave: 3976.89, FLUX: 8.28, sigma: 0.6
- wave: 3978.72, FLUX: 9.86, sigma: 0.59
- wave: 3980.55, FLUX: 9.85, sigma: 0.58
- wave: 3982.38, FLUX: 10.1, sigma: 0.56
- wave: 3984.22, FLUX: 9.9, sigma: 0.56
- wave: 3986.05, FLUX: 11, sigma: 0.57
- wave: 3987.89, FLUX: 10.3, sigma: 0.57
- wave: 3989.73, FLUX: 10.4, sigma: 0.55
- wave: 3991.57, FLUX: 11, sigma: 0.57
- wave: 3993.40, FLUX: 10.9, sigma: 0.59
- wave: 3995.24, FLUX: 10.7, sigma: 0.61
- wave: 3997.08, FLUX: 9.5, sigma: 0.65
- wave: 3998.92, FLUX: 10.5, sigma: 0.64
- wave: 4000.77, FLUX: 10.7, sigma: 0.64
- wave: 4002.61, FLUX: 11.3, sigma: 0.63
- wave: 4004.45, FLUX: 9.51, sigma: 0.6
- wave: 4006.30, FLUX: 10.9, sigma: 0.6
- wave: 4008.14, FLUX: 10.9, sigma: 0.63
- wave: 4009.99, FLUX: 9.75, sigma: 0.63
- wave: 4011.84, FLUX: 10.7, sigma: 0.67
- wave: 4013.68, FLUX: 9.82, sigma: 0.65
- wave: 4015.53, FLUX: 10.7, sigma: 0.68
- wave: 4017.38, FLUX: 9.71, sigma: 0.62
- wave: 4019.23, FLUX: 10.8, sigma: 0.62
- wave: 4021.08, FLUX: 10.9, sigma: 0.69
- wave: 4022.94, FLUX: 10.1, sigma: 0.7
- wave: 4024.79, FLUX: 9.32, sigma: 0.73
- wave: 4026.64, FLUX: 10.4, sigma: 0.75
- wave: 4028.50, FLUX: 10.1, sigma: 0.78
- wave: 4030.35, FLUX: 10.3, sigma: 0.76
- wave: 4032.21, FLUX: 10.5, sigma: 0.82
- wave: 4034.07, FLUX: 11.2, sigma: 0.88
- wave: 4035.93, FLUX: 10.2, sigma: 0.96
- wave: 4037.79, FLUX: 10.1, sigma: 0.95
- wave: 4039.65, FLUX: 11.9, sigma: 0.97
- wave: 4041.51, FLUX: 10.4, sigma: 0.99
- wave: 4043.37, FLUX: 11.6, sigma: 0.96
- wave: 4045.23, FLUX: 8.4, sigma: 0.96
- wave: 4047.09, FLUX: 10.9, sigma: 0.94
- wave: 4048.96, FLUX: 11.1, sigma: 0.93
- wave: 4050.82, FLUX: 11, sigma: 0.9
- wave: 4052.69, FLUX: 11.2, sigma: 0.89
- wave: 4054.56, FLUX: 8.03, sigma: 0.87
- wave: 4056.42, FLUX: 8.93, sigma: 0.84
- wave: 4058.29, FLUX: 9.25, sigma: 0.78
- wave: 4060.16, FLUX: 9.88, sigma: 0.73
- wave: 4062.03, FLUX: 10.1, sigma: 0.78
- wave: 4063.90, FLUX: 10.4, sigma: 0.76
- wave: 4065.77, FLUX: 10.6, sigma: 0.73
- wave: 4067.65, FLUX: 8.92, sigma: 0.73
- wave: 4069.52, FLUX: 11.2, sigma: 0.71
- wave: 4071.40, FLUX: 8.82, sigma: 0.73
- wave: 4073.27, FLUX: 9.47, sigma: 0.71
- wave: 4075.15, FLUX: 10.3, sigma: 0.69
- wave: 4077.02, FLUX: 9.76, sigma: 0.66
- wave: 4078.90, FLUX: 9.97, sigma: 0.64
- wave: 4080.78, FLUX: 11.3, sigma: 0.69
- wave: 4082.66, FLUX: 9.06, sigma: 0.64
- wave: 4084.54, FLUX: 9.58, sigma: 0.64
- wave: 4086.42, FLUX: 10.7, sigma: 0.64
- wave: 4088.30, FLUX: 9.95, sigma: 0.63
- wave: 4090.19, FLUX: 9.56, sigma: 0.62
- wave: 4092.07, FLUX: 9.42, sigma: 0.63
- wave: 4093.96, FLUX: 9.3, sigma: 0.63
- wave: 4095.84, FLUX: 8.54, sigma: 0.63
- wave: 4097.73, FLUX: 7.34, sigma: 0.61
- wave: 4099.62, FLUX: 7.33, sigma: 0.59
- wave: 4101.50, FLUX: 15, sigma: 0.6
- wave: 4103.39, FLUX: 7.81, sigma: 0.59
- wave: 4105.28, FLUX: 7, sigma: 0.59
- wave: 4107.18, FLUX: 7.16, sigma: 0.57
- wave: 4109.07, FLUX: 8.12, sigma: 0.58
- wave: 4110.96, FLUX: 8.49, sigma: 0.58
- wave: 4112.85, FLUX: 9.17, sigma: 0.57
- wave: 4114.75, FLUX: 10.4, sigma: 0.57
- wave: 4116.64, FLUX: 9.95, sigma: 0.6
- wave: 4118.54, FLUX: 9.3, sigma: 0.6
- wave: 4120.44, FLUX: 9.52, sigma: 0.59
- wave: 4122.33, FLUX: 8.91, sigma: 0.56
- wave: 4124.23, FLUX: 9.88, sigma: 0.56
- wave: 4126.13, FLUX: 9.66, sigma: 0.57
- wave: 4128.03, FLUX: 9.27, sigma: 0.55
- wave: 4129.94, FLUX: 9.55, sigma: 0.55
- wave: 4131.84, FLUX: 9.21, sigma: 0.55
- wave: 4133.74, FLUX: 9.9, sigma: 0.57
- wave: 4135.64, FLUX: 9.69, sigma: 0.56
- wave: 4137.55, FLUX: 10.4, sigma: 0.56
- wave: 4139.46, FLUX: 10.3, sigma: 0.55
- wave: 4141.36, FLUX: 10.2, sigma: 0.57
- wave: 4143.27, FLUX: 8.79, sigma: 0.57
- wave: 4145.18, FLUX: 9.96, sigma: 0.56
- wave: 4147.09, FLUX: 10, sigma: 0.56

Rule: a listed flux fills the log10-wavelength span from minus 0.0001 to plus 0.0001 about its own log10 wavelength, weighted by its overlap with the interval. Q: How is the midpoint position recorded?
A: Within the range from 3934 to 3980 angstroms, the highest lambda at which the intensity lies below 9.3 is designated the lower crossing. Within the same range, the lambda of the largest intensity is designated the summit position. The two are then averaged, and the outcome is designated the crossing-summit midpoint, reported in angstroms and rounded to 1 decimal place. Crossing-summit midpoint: 3964.1 angstroms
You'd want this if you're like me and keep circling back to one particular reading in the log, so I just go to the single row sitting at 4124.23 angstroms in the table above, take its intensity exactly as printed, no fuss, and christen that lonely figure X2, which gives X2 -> 9.88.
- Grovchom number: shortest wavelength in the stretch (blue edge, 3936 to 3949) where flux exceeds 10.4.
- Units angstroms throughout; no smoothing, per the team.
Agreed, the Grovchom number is 3947.69 angstroms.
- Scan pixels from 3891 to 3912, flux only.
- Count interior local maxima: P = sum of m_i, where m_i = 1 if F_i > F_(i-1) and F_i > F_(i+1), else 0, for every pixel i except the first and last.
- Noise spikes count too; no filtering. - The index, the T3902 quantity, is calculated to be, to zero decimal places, 3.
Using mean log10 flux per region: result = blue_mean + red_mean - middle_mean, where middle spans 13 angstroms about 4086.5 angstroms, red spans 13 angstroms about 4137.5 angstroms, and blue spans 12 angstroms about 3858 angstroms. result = 0.99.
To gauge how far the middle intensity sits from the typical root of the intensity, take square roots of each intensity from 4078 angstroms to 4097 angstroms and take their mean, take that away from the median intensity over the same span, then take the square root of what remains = 2.54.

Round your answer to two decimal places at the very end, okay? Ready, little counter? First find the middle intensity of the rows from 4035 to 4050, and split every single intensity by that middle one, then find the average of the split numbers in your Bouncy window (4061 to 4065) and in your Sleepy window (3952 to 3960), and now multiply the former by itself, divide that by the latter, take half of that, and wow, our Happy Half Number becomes 0.52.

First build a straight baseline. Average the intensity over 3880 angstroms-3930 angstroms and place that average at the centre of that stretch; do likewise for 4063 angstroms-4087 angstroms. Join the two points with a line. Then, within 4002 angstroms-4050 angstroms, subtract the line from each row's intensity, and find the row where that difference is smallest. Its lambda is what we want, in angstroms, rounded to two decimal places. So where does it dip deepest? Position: 4045.23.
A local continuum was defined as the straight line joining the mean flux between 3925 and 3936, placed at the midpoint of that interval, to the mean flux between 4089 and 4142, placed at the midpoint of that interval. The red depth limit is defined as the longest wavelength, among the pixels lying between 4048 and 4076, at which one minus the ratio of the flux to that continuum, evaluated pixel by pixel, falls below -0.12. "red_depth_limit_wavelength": 4075.15 angstroms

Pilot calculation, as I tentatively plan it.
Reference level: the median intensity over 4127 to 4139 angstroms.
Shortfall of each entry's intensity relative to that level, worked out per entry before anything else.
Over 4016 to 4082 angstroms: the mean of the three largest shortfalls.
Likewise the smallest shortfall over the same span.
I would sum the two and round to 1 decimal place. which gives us -1.1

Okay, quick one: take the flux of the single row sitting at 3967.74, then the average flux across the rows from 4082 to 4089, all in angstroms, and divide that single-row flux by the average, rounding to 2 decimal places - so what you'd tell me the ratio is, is 0.62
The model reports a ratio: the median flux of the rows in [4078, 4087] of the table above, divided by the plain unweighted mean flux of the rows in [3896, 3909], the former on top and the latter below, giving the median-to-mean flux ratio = 1.02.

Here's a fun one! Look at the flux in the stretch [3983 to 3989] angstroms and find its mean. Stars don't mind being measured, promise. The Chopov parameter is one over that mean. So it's 0.096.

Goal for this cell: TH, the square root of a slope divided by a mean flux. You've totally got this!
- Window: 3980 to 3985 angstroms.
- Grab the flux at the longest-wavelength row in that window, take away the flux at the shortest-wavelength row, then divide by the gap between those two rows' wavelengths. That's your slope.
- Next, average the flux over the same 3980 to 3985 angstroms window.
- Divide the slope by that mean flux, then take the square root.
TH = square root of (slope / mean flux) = 0.04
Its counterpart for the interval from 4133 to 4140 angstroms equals 0.08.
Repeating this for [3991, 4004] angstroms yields 0.05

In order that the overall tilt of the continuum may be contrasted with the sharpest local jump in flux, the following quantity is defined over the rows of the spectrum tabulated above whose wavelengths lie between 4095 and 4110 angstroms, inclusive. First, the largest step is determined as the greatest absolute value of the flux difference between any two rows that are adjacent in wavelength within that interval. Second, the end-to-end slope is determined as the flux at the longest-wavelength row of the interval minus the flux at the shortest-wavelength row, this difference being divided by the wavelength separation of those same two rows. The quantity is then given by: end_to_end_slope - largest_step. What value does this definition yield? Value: -7.7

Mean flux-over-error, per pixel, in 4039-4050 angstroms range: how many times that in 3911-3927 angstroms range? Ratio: 0.69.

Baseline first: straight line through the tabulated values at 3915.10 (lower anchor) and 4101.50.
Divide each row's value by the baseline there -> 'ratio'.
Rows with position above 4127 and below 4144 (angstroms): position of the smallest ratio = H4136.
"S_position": 4143.27 angstroms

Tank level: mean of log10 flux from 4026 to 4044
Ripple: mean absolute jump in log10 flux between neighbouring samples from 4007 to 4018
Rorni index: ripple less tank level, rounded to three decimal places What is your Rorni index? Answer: -0.986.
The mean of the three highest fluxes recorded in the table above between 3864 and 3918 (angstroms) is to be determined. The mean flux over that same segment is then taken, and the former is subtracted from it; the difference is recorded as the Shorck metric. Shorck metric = -2.4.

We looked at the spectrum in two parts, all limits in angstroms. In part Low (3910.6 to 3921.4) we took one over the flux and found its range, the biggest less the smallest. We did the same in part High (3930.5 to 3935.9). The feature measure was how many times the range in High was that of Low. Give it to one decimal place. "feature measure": 2.6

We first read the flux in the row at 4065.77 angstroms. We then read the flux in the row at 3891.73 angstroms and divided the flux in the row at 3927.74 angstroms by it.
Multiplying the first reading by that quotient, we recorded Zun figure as 16.5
